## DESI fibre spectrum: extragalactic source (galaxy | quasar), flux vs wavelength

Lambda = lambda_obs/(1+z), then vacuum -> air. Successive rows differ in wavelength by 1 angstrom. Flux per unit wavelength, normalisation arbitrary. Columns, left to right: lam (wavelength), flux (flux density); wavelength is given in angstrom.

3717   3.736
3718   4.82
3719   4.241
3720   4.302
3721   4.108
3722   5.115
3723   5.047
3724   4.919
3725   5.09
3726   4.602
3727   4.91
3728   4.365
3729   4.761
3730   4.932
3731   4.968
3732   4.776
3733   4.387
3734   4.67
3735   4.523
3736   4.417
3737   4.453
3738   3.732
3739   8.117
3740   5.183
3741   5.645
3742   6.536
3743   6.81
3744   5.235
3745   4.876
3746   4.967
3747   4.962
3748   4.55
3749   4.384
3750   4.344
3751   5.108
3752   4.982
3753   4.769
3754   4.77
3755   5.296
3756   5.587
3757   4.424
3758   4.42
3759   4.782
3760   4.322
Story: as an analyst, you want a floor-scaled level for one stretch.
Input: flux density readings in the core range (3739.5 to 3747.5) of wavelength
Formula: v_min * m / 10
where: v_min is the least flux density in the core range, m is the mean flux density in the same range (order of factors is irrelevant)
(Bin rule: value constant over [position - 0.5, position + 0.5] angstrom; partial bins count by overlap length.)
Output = 2.69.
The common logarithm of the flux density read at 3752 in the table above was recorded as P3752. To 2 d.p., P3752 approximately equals 0.70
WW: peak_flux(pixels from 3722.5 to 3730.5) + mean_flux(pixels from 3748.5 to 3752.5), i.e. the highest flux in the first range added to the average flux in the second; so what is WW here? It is 9.8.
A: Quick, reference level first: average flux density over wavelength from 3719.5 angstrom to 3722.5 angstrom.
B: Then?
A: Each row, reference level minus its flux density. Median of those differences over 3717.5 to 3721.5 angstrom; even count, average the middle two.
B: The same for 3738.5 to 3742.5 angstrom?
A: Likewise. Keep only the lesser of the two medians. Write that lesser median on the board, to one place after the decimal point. -1.6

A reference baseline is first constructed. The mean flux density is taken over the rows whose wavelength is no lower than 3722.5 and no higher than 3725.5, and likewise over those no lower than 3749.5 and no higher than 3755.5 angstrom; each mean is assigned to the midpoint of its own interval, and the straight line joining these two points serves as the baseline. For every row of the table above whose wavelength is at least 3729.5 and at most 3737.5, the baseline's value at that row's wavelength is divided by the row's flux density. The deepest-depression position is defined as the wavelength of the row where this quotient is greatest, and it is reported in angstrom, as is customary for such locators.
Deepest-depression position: 3733 angstrom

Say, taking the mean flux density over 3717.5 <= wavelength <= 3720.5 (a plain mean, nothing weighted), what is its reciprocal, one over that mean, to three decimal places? 0.225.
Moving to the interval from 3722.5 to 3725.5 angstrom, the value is 0.199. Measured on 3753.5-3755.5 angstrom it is 0.199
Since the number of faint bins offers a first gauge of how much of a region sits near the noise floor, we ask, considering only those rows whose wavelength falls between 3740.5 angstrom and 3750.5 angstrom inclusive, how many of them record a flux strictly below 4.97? 6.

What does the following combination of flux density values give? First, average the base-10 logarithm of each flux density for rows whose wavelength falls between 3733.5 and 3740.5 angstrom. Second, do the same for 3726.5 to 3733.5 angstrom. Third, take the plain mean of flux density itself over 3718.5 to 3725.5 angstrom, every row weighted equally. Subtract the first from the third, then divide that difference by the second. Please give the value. 5.93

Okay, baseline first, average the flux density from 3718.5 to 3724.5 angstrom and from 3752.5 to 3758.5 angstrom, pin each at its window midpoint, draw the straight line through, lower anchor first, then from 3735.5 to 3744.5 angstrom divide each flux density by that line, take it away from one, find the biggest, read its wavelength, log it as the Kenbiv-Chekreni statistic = 3738 angstrom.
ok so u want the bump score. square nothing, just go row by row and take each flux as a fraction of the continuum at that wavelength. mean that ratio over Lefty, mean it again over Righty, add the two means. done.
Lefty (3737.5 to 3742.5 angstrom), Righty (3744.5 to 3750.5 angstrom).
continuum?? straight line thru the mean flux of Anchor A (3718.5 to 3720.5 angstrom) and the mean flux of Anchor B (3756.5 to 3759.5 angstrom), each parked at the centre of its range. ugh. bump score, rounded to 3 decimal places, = 2.371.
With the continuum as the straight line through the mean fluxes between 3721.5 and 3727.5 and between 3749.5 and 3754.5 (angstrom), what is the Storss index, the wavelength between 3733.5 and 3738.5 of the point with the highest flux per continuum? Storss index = 3734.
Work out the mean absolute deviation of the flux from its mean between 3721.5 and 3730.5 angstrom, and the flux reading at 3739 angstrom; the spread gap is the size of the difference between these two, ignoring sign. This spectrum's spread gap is 7.93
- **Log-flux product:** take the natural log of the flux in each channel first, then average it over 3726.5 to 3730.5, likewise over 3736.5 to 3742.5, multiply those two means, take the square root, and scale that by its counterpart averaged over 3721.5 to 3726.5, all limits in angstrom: 2.60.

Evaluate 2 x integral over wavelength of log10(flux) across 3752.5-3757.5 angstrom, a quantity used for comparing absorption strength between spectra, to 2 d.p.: 6.95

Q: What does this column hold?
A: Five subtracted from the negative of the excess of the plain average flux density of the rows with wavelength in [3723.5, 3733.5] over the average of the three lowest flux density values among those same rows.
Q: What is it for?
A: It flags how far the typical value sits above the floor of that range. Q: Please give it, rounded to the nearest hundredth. -5.32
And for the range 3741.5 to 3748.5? -5.62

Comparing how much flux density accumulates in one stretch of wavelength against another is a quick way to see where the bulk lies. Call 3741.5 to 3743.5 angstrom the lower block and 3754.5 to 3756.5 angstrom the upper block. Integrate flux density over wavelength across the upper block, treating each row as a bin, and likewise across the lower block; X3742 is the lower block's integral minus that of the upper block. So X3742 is 2.5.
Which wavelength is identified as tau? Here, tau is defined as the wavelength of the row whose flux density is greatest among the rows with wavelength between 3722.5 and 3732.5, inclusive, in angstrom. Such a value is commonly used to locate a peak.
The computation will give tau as 3725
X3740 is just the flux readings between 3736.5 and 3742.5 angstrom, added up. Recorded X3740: 34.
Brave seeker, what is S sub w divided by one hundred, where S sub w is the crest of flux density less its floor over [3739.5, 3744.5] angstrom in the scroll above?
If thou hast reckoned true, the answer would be 0.016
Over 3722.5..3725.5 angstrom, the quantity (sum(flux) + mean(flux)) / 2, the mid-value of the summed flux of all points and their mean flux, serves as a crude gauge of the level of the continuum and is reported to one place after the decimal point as 10.0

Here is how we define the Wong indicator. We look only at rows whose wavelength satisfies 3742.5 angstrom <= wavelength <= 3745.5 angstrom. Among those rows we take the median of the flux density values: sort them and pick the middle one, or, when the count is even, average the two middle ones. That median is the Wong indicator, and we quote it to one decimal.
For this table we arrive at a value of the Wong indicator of 5.2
